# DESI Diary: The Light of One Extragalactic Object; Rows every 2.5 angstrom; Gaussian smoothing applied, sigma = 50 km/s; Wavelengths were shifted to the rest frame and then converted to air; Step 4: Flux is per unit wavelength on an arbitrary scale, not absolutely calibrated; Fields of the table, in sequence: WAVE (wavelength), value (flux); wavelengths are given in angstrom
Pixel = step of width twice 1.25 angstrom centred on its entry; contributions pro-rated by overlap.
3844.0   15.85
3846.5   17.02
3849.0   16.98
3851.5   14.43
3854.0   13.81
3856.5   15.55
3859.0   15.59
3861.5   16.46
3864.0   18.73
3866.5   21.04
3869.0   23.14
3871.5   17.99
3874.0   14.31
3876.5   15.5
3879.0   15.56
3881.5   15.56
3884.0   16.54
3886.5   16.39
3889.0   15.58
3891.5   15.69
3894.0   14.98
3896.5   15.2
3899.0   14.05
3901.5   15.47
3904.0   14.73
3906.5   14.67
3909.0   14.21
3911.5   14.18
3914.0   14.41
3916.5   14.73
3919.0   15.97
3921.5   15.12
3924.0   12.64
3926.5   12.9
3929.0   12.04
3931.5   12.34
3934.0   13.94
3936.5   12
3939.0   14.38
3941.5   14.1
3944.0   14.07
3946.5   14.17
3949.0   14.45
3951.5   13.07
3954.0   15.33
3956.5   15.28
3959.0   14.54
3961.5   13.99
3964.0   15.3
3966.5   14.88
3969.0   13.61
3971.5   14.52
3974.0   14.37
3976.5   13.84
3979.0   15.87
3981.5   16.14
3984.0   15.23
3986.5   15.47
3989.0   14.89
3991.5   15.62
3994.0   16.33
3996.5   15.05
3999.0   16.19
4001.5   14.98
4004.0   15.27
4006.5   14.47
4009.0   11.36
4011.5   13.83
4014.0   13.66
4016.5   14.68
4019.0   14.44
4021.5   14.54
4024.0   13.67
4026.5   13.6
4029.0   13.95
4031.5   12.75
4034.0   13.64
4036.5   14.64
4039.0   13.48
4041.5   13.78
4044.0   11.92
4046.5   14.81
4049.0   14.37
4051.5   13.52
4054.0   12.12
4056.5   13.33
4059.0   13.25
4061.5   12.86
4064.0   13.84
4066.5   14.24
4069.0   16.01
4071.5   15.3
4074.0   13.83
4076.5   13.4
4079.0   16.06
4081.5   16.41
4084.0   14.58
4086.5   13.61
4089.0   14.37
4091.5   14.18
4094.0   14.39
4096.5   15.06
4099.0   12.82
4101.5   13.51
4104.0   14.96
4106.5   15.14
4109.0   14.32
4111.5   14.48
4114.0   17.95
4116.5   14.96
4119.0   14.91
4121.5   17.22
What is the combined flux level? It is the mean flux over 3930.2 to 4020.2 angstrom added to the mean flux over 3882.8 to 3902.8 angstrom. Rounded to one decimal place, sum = 30.0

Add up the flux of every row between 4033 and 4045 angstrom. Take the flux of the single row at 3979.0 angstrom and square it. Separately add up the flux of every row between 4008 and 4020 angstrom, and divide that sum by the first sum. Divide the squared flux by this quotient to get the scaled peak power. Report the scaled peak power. 250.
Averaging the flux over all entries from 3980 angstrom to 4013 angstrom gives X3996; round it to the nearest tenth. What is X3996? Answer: 15.0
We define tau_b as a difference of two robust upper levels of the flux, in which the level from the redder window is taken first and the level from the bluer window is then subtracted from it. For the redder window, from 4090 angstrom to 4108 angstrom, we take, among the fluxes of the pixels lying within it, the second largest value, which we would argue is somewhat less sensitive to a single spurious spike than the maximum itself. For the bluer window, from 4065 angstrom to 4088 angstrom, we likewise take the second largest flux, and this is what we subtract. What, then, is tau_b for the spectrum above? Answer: -1.0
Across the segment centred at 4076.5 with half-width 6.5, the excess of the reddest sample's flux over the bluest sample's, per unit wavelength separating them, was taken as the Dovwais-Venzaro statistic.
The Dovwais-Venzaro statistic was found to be 0.11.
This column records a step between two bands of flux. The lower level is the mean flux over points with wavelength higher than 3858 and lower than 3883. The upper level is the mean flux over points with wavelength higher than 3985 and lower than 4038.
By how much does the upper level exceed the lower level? -3.0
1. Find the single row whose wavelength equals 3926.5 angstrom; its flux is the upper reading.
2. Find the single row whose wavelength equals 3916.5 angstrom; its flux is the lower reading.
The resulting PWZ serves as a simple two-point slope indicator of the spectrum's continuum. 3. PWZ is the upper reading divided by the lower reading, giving 0.88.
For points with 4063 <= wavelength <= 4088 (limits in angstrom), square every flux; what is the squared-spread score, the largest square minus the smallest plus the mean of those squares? 308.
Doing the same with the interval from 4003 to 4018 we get 298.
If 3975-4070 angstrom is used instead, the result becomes 342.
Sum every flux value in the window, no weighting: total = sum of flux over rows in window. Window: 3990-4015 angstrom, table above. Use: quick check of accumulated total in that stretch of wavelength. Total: 147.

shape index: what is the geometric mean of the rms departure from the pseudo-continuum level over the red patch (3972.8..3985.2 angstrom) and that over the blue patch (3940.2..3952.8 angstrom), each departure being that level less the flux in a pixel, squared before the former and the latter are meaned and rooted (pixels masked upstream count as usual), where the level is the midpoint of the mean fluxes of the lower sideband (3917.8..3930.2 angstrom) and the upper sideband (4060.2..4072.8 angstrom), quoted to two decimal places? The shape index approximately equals 0.80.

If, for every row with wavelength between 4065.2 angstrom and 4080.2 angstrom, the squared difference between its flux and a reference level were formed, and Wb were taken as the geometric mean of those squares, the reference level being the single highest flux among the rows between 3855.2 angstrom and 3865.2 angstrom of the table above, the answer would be 14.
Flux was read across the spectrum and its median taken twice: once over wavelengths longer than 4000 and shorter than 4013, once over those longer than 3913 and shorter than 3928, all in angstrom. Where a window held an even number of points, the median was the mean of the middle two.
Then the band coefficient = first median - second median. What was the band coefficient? -0.1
